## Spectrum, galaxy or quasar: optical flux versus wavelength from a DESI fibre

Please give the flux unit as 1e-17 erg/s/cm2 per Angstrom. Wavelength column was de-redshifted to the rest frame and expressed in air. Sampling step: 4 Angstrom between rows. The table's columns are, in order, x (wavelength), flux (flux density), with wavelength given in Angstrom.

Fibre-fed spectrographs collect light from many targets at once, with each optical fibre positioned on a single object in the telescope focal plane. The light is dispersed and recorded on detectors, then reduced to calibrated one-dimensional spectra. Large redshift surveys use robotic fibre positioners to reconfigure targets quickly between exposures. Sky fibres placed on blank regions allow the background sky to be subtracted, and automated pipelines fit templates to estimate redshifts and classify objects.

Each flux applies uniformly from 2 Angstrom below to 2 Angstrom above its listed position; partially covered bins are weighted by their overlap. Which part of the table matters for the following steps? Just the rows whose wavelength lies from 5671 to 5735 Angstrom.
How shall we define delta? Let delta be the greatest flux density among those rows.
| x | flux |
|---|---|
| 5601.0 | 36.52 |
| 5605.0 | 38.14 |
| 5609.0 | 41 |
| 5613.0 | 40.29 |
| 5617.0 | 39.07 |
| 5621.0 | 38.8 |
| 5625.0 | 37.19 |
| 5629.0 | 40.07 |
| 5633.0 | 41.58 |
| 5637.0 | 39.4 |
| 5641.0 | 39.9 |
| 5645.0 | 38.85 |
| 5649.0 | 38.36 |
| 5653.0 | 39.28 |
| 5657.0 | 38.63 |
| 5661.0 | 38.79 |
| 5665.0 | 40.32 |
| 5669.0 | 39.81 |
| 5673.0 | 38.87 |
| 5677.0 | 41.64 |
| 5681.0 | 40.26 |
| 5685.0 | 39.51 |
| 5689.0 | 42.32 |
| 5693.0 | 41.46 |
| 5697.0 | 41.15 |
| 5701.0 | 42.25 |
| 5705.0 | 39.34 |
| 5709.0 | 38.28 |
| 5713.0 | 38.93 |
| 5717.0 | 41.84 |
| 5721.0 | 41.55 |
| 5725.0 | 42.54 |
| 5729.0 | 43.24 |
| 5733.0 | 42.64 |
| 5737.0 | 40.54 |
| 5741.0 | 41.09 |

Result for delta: 43.24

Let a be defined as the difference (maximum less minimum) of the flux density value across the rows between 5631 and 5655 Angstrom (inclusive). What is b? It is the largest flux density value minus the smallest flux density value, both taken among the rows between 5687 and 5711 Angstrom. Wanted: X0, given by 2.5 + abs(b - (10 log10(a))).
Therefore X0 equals 3.5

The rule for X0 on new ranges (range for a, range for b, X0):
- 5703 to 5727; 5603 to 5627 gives 5.0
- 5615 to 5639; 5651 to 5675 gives 7.2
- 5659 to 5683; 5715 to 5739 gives 4.3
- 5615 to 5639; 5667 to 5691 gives 5.5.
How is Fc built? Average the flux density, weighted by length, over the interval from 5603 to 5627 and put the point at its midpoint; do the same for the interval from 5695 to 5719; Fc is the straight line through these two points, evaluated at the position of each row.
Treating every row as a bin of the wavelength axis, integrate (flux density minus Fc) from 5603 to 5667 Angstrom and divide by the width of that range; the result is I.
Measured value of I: 0.01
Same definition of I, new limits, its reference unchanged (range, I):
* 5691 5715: -0.01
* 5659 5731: 0.53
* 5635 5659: -0.43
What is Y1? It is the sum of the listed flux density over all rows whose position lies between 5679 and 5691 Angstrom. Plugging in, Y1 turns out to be 122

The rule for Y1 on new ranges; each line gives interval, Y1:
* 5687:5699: 125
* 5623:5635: 119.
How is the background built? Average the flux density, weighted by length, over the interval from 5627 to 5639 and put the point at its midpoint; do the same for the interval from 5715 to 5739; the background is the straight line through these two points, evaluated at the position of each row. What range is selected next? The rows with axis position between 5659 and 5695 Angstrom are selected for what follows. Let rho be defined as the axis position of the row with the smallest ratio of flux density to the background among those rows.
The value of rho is 5673.0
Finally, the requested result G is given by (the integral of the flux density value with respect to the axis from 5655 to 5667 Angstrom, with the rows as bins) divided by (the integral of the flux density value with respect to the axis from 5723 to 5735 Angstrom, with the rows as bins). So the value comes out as 0.92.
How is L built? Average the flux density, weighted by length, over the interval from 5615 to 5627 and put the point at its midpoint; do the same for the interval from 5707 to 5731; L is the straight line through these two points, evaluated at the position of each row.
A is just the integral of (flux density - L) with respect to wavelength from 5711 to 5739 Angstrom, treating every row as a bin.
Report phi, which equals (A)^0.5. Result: 3.3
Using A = 11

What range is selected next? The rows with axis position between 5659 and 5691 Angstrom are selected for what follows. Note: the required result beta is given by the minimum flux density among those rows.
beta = 38.79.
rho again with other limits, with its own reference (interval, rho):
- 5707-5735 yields 5709.0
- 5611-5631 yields 5625.0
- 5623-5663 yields 5625.0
